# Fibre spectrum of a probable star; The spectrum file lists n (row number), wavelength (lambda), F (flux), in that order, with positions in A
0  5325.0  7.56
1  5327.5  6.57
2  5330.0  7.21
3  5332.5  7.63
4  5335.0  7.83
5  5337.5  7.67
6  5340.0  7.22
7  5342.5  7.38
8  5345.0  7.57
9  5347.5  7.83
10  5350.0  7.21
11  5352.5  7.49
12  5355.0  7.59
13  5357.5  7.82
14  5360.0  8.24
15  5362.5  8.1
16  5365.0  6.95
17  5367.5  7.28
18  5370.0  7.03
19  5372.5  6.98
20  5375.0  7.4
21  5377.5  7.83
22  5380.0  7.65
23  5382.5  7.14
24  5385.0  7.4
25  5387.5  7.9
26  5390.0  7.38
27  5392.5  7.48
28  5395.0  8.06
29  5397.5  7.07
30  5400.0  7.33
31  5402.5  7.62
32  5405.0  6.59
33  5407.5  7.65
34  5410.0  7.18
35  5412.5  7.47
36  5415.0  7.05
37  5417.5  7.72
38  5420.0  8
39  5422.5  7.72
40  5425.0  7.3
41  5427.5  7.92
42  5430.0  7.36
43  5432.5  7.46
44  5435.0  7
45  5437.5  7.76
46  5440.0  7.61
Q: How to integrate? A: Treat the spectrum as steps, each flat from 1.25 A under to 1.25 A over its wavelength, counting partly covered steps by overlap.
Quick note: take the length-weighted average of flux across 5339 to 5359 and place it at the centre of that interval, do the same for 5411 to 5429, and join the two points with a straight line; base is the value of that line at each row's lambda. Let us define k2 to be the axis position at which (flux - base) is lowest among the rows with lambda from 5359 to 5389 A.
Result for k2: 5365.0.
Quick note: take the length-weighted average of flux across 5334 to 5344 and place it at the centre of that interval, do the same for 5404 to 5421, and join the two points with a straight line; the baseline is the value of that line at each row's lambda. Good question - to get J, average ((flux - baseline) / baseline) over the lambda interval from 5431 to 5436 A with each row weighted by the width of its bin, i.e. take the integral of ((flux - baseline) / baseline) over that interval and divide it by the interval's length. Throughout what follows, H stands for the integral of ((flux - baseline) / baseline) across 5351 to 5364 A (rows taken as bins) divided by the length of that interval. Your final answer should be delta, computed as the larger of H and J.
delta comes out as 0.045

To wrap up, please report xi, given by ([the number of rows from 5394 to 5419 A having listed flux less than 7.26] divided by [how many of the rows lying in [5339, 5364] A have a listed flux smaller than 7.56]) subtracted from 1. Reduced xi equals 0.00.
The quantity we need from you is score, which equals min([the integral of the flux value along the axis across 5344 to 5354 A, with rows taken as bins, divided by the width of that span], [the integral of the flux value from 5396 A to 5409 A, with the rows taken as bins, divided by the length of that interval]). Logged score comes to 7.27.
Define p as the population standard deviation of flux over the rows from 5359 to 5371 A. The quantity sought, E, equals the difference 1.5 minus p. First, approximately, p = 0.54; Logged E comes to 0.96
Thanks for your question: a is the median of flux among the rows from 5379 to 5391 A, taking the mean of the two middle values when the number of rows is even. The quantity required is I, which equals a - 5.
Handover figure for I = 2.40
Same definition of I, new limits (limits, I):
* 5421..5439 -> 2.46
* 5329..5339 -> 2.65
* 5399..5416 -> 2.33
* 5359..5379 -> 2.34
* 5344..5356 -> 2.57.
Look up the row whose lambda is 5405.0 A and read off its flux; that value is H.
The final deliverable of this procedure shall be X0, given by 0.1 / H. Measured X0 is 0.0152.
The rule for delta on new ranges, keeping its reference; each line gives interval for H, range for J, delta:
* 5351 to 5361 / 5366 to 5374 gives 0.036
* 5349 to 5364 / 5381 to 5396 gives 0.034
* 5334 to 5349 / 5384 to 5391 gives 0.019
